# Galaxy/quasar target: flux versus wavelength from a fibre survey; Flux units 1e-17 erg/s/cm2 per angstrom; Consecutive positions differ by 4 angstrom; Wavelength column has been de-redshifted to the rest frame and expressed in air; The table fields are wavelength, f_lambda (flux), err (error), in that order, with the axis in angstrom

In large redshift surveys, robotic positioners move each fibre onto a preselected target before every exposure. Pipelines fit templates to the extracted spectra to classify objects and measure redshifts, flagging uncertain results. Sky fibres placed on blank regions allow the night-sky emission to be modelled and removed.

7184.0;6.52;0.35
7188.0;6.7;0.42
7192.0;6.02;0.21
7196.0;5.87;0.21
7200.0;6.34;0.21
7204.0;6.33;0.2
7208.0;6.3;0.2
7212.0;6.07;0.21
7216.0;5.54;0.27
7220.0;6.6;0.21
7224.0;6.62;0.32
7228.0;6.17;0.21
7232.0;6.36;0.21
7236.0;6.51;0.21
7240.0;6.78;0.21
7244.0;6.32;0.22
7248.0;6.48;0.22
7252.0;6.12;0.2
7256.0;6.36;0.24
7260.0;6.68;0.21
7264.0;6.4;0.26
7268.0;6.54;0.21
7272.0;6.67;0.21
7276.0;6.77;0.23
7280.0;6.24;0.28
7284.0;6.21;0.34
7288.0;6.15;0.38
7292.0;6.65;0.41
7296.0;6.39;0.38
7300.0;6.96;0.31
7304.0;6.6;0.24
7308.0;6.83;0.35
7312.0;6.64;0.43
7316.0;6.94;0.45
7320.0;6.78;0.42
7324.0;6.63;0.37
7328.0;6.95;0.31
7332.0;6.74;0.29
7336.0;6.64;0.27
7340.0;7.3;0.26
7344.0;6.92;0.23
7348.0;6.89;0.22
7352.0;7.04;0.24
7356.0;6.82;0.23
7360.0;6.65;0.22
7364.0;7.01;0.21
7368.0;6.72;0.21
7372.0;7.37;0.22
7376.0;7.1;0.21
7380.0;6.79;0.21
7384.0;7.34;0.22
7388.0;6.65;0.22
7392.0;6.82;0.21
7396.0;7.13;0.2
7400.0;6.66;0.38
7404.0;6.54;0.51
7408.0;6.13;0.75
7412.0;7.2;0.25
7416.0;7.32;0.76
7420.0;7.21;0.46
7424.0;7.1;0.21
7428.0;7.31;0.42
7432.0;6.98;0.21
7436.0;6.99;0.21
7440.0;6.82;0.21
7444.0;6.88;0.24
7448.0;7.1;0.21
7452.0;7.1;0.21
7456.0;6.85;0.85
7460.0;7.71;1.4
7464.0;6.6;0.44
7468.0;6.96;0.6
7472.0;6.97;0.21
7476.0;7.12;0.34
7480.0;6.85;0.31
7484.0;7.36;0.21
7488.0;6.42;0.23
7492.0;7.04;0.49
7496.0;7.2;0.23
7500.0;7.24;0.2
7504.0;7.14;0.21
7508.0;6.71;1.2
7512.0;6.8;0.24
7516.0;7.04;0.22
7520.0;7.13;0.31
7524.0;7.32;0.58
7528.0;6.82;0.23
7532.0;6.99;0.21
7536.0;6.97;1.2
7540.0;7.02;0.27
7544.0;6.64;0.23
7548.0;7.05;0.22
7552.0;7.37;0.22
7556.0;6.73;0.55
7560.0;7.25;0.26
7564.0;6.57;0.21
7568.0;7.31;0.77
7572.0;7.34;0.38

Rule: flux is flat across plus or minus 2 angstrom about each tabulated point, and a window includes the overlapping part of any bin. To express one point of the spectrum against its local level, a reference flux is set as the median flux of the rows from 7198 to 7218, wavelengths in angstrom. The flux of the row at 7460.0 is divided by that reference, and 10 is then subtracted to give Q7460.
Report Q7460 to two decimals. -8.78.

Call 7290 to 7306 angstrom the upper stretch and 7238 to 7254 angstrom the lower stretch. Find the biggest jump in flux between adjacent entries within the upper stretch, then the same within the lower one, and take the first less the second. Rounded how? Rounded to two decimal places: 0.11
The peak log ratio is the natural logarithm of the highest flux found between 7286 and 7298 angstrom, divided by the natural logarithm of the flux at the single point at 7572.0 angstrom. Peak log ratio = 0.950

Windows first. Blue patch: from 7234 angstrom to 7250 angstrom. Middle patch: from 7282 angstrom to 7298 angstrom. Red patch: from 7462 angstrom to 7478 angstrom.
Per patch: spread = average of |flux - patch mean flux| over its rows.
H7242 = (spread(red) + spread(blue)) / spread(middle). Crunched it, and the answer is 1.7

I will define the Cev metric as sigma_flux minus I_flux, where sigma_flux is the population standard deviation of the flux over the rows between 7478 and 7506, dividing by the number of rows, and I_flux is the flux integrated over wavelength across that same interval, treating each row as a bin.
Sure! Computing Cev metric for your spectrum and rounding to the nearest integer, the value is -197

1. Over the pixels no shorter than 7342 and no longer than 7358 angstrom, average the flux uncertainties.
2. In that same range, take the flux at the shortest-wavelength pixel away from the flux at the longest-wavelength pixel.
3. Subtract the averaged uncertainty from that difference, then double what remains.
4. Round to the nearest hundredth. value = -0.66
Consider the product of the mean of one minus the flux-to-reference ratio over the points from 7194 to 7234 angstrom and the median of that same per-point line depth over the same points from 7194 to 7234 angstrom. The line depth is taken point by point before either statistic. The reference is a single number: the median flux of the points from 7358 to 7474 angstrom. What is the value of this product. 0.010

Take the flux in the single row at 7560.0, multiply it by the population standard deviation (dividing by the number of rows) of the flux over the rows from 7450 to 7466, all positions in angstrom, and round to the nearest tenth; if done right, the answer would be 3.0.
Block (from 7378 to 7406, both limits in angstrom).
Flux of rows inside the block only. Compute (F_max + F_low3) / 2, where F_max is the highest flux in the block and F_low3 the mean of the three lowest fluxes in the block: 6.98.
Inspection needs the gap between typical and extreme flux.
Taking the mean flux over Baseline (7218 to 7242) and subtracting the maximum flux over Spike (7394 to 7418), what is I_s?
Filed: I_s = -0.81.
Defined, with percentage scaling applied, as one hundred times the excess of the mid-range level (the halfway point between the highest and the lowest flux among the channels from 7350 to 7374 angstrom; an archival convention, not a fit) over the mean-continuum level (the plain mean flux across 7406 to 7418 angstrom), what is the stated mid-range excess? 13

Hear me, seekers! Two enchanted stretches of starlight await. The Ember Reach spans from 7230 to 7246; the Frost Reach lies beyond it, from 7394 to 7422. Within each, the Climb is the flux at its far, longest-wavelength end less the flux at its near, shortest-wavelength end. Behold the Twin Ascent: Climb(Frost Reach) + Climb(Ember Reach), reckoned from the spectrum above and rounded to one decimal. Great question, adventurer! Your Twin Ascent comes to 0.0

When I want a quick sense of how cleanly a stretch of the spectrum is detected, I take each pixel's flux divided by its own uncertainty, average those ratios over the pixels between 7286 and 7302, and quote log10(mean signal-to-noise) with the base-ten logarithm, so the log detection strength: 1.25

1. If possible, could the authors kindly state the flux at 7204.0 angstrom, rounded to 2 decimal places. 6.33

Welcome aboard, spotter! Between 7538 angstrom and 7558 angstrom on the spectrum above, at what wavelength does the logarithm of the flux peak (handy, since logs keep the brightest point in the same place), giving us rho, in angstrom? 7552.0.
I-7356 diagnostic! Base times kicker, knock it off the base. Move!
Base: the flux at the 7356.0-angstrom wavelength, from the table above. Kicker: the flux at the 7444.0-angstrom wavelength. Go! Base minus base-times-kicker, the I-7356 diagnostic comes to -40.1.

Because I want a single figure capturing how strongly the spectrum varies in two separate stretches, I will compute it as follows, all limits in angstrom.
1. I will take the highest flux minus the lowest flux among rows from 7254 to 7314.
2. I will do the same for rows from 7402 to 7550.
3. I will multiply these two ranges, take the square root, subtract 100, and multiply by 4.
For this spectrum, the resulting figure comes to -395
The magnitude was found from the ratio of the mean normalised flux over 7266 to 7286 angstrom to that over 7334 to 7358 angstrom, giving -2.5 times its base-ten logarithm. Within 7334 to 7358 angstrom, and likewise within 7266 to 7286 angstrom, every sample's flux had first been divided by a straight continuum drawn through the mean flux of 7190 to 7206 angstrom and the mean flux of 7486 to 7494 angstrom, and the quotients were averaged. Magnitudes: 0.05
